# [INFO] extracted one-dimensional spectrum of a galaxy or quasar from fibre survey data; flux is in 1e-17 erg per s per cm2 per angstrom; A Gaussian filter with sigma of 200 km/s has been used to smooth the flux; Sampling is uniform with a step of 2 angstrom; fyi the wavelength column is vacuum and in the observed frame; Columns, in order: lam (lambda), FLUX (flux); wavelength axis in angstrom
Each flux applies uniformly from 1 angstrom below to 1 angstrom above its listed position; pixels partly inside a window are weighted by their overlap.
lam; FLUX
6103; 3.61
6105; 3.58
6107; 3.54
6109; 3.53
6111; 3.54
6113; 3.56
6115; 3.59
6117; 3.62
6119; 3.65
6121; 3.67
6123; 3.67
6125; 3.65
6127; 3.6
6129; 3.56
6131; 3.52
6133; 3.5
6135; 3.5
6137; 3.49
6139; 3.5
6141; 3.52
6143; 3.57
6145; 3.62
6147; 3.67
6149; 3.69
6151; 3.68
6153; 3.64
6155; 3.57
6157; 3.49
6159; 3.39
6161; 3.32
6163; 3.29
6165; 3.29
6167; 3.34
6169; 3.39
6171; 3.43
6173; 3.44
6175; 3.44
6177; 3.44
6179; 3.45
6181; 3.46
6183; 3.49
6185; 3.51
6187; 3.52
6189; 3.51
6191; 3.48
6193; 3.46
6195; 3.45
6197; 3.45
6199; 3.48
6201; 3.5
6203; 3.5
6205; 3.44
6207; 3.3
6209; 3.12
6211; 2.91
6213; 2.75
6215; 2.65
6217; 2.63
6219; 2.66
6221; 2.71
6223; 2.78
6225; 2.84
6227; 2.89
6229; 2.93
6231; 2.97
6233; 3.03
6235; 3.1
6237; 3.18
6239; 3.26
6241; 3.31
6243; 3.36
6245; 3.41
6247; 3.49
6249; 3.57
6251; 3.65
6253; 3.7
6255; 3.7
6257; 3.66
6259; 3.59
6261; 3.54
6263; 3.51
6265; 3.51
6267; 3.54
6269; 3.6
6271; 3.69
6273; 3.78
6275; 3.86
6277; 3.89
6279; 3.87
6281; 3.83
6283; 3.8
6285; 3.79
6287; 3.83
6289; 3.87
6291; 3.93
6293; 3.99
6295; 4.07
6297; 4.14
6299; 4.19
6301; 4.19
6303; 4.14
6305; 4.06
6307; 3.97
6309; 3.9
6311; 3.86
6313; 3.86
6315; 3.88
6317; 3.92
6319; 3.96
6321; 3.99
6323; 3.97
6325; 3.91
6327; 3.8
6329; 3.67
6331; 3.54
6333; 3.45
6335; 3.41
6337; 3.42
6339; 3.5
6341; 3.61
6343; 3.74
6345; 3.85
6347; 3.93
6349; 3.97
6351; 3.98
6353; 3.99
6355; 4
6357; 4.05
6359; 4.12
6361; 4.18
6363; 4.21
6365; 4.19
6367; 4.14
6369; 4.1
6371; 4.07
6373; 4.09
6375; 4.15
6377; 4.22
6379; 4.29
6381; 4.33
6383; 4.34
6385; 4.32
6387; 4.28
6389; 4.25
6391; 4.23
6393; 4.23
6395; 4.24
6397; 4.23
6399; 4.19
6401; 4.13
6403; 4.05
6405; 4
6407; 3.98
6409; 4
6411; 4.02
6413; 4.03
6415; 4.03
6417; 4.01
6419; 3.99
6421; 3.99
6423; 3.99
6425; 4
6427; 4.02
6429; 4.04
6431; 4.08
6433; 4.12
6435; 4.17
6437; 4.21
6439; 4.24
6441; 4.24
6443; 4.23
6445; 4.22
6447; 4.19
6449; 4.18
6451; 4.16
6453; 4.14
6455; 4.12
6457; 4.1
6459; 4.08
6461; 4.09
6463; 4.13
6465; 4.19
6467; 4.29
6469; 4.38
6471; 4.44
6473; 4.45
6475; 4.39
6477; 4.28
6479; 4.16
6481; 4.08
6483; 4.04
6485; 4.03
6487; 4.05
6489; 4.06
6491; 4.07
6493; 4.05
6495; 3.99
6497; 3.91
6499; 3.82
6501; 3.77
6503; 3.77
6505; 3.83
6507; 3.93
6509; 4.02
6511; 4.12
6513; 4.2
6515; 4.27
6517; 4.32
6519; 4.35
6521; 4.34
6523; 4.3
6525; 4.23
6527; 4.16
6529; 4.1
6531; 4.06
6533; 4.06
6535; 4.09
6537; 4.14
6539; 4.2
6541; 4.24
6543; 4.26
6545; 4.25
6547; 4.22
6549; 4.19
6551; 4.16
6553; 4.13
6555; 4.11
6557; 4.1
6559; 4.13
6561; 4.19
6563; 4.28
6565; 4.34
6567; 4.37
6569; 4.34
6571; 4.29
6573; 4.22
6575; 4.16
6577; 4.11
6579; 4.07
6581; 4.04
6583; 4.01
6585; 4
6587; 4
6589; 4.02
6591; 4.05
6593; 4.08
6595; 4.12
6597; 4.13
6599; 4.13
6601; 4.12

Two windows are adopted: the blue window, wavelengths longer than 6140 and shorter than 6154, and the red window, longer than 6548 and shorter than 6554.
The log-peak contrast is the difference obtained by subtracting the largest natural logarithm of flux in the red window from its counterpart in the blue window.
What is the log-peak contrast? -0.13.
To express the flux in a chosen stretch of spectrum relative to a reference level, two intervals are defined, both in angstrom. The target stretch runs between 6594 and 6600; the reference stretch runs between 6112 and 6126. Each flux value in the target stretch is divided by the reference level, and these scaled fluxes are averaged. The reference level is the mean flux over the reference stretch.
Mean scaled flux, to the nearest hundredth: 1.14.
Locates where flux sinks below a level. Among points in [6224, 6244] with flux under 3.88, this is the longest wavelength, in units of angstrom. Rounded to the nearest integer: 6243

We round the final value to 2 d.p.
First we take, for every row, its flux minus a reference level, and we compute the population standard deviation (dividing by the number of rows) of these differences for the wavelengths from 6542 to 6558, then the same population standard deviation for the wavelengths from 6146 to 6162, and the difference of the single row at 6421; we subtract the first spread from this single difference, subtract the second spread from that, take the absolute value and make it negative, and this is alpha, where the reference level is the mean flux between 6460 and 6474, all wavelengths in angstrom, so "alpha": -0.48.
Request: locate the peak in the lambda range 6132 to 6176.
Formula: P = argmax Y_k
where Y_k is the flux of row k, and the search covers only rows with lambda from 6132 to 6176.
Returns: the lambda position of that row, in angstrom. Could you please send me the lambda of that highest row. 6149 angstrom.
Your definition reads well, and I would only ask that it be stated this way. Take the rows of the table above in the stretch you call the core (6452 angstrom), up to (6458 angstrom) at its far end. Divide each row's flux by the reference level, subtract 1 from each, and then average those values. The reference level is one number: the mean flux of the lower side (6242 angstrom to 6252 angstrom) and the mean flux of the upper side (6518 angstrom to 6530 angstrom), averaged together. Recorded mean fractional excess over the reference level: 0.064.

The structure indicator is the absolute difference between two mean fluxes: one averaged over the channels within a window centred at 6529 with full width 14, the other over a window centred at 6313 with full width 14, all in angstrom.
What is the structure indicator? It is 0.2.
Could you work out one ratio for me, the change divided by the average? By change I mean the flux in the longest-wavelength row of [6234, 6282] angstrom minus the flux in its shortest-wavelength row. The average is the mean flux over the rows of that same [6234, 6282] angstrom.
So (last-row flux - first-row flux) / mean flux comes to 0.20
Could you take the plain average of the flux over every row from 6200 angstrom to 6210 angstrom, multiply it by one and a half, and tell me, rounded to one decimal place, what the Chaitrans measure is 5.1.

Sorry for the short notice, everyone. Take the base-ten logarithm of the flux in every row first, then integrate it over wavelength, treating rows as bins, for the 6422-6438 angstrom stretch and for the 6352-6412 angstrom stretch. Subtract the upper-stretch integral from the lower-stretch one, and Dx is 27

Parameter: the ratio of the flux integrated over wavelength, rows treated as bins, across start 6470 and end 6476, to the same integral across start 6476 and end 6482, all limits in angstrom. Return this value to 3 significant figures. 1.06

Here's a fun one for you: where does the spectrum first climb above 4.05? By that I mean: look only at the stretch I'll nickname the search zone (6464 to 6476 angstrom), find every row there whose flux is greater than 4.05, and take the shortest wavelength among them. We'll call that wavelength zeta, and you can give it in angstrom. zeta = 6465 angstrom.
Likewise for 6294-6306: 6295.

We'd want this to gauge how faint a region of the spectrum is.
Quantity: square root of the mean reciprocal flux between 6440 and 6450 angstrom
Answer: 0.487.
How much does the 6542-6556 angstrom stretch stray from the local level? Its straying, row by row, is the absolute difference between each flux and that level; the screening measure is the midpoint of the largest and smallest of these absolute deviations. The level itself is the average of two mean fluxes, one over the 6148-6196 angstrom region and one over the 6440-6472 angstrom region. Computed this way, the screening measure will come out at 0.35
